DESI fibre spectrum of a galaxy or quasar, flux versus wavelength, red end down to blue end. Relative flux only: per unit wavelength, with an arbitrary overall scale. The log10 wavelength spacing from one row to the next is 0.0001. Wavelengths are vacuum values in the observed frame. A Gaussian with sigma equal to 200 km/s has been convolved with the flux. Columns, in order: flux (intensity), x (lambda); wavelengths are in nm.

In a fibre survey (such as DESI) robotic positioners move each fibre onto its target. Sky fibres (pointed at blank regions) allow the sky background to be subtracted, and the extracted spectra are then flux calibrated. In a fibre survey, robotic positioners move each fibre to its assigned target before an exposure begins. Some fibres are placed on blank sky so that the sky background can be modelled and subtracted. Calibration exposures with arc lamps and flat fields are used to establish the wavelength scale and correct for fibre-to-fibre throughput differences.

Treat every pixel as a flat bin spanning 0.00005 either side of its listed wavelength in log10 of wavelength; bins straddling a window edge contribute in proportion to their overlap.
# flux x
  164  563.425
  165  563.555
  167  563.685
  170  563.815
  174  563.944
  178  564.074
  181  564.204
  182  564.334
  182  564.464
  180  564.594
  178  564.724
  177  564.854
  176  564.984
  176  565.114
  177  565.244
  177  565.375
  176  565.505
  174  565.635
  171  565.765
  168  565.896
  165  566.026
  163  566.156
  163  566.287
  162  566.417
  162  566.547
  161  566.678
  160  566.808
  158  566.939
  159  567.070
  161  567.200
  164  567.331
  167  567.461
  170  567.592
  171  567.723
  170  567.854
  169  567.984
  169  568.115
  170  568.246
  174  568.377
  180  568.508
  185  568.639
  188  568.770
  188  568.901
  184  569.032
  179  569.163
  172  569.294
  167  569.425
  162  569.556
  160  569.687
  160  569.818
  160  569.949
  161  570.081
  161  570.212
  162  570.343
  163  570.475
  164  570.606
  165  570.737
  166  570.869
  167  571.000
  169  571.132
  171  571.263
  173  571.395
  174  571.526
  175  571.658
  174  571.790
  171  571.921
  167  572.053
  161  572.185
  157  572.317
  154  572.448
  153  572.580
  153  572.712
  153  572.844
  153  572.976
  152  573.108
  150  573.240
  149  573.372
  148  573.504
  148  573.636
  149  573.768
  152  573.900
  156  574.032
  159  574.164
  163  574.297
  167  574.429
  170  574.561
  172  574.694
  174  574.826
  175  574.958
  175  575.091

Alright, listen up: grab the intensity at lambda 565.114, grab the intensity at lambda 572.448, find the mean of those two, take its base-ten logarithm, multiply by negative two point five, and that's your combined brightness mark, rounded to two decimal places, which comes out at -5.54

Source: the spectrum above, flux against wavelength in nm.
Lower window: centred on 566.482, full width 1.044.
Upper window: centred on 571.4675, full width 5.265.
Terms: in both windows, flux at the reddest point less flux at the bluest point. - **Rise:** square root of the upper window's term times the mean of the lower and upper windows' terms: 25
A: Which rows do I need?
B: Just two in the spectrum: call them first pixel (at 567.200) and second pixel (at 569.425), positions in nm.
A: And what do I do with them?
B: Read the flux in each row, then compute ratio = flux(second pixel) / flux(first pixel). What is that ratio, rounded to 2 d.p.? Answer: 1.04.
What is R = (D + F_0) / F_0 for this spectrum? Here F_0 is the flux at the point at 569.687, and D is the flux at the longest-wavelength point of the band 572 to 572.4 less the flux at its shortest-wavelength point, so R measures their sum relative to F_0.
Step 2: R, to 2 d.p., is 0.94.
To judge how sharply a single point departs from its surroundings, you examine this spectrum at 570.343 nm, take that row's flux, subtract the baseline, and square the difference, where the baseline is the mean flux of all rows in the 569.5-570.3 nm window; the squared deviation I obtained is 2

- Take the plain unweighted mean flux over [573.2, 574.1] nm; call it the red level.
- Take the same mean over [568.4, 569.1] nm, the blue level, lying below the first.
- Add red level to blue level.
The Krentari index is 335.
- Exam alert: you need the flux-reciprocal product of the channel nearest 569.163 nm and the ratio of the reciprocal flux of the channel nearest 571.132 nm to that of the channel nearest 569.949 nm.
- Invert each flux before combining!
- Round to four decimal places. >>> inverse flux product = 0.0053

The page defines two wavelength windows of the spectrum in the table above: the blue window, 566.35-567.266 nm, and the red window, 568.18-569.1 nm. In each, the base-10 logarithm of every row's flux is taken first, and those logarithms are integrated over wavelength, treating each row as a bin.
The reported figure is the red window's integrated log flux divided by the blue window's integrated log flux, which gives 1.03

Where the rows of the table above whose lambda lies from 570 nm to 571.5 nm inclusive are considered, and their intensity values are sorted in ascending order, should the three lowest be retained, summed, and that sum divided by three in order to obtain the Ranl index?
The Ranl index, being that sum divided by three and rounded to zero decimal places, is 161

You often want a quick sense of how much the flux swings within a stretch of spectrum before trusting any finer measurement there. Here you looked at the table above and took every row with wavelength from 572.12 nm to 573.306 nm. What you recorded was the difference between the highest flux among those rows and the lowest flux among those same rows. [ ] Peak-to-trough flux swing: 11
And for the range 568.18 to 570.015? 28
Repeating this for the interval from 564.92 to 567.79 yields 19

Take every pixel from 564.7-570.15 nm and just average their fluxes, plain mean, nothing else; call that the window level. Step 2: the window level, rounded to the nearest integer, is 170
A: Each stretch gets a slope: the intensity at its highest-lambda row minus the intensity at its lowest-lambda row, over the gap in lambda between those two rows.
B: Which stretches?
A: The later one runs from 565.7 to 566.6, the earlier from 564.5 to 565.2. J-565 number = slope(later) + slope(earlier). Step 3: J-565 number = -19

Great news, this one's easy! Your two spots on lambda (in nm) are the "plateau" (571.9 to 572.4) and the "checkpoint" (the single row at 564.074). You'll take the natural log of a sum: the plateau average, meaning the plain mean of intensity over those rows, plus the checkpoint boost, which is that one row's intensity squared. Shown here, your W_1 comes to 10.4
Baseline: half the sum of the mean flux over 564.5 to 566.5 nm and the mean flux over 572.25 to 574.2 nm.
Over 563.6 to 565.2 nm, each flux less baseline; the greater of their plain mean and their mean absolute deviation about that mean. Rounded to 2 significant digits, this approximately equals 14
